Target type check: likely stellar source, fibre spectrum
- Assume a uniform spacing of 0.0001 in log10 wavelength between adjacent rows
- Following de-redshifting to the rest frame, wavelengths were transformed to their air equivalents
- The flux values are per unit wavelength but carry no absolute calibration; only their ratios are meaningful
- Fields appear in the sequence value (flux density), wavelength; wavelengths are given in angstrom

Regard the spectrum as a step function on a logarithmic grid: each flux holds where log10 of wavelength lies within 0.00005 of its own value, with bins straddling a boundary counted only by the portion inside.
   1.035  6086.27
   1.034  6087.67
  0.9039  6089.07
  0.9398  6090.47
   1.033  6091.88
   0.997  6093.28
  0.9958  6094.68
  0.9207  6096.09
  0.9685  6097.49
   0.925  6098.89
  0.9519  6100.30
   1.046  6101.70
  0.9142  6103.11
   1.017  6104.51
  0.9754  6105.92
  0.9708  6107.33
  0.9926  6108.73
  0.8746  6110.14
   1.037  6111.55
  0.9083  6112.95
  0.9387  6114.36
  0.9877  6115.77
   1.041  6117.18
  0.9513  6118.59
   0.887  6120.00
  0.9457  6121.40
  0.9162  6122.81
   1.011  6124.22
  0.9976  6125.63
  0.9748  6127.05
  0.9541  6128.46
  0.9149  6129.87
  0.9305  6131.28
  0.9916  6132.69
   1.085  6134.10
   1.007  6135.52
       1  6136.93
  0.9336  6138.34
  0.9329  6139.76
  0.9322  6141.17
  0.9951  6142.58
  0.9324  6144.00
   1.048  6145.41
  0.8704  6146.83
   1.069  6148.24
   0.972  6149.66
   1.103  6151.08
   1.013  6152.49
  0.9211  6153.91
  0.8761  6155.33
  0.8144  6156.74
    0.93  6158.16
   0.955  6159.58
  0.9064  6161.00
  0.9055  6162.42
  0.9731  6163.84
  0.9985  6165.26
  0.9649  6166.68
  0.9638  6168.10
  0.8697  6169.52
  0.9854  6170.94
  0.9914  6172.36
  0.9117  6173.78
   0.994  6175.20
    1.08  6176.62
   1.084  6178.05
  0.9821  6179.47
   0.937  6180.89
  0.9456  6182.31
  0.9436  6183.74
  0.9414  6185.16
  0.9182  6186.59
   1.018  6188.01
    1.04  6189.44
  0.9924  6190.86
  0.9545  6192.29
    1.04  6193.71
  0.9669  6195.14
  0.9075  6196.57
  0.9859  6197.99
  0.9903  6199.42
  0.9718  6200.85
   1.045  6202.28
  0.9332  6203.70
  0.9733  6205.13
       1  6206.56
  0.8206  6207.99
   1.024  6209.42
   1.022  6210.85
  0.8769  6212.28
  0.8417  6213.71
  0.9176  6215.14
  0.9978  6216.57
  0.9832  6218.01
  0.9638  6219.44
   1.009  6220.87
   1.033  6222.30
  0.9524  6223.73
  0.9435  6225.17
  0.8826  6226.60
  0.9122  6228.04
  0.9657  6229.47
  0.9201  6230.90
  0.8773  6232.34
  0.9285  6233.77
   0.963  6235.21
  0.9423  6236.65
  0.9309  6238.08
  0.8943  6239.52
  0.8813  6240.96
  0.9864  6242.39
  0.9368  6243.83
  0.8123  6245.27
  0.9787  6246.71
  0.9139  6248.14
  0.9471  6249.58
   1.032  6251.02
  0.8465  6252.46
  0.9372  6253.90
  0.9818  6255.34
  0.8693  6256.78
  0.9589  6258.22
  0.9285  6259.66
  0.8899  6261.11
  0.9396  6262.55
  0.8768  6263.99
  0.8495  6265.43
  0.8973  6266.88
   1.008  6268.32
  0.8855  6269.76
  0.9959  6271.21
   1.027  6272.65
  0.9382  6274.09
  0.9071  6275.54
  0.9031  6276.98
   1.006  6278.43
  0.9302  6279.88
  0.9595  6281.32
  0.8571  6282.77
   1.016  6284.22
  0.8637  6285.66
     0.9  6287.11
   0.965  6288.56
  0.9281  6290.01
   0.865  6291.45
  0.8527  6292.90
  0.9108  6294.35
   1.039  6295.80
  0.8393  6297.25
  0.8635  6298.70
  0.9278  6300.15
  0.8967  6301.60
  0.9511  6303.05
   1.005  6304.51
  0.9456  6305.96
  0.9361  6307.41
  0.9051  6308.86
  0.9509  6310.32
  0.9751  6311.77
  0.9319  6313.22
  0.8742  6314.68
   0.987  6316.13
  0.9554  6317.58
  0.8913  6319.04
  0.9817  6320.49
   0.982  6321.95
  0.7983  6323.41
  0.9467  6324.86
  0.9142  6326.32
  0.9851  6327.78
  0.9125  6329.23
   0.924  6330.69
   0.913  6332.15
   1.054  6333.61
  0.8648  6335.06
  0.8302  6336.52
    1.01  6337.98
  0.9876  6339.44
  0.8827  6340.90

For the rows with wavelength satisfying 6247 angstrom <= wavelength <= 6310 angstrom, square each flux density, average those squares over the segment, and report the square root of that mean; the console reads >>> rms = 0.929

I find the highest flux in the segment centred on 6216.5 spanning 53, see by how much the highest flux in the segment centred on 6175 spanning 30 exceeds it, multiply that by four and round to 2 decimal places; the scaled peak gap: 0.16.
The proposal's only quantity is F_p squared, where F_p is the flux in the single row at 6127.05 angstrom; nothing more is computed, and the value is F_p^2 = 0.95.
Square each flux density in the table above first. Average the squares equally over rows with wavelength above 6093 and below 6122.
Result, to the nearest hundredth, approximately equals 0.93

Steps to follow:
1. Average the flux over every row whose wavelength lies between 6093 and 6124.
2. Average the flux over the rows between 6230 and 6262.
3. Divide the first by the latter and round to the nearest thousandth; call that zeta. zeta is 1.040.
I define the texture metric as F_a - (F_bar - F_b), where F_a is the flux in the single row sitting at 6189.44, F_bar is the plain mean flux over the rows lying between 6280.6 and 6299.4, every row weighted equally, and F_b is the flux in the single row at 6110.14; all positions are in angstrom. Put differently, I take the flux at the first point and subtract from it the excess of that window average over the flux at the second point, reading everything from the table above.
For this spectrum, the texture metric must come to 1.00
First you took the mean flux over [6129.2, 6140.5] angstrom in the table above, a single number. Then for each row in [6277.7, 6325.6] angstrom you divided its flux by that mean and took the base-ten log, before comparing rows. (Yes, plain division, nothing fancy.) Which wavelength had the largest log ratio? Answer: 6295.80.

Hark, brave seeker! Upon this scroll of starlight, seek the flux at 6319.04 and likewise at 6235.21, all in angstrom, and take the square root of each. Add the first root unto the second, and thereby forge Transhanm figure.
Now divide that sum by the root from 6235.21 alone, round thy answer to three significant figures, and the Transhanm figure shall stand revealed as 1.96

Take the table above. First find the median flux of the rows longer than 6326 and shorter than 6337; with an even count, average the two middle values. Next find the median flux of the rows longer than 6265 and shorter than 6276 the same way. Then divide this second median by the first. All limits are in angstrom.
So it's 1.01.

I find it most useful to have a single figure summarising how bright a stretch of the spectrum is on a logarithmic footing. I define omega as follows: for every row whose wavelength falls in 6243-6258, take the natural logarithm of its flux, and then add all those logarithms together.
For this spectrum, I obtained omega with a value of -0.80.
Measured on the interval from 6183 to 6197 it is -0.29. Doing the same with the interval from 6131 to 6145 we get -0.28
